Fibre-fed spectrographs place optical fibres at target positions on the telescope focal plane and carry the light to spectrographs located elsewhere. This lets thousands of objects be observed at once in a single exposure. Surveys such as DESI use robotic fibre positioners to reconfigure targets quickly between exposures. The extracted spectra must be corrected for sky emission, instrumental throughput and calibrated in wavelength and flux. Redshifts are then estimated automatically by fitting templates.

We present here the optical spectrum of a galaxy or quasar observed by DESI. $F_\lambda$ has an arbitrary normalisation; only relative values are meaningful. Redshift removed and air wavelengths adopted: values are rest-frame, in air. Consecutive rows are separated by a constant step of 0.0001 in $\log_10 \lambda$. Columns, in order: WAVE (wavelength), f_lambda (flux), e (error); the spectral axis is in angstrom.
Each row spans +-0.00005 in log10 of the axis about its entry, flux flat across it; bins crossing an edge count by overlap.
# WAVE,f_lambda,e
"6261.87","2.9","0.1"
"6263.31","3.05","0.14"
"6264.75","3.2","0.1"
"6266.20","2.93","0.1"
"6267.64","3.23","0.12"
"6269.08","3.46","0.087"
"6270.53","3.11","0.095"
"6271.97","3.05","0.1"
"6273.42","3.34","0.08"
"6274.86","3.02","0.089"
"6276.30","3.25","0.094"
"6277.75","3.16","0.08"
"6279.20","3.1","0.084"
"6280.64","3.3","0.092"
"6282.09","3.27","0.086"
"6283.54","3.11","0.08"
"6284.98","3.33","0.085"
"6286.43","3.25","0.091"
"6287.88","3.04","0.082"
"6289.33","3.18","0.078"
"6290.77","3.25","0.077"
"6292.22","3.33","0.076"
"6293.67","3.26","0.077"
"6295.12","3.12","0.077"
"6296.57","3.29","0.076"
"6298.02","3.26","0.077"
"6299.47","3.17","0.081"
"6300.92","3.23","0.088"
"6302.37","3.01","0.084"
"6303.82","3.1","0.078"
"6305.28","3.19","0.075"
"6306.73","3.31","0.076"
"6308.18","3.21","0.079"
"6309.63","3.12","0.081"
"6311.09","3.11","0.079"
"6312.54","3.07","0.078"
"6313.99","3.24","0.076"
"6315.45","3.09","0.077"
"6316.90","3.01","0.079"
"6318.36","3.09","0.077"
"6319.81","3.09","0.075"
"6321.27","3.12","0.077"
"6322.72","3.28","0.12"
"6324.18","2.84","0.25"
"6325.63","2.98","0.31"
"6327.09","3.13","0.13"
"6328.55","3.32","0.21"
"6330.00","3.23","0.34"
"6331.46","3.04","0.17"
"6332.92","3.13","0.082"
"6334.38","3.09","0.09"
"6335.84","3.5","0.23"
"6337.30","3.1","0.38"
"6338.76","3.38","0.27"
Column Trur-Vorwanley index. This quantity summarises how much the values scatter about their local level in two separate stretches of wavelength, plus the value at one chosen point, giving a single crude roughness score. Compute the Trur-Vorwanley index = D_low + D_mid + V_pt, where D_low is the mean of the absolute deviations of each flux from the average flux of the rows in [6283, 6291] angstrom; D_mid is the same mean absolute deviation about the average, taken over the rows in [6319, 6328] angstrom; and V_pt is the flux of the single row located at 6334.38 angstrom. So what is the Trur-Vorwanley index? 3.28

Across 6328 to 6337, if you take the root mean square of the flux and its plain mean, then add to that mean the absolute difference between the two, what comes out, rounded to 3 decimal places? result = 3.222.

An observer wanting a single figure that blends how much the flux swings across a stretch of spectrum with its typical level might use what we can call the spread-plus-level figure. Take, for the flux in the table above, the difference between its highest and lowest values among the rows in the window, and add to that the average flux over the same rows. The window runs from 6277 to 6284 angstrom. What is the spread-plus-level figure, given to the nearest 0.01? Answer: 3.39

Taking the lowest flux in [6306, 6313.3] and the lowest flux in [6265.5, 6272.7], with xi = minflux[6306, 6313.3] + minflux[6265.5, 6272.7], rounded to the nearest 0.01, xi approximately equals 6.00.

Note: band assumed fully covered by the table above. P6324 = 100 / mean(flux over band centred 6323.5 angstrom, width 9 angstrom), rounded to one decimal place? 32.5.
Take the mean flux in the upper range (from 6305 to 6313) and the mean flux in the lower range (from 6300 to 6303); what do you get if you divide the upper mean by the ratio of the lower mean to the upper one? 3.22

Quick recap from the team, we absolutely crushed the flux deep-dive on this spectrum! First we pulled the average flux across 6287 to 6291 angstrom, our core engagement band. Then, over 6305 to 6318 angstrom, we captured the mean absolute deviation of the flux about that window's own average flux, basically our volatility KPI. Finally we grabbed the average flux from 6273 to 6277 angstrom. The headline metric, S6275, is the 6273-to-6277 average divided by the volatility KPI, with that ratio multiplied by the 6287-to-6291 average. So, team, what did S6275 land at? 130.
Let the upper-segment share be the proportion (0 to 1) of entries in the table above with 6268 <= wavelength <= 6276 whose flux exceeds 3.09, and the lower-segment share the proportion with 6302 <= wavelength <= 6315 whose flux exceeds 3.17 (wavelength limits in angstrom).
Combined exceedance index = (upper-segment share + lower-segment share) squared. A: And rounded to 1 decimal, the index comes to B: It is 1.1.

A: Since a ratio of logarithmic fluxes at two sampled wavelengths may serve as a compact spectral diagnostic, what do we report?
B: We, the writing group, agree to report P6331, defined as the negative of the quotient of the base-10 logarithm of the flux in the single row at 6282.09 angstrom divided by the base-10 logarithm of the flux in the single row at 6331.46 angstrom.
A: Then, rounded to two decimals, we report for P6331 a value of -1.07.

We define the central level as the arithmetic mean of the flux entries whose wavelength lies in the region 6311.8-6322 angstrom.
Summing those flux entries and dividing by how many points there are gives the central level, 3.10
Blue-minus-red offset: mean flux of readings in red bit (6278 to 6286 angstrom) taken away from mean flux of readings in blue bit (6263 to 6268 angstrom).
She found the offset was -0.12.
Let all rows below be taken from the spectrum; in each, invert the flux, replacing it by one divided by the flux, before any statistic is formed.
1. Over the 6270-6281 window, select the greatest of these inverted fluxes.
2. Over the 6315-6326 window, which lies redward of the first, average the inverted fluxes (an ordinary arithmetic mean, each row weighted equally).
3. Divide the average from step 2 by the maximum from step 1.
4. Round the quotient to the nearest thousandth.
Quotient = 0.988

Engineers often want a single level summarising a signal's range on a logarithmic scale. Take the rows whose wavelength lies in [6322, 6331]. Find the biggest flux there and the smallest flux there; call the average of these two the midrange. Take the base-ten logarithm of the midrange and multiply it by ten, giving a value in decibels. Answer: 4.89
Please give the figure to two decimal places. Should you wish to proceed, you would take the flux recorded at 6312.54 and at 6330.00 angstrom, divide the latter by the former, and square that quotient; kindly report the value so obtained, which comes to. 1.11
